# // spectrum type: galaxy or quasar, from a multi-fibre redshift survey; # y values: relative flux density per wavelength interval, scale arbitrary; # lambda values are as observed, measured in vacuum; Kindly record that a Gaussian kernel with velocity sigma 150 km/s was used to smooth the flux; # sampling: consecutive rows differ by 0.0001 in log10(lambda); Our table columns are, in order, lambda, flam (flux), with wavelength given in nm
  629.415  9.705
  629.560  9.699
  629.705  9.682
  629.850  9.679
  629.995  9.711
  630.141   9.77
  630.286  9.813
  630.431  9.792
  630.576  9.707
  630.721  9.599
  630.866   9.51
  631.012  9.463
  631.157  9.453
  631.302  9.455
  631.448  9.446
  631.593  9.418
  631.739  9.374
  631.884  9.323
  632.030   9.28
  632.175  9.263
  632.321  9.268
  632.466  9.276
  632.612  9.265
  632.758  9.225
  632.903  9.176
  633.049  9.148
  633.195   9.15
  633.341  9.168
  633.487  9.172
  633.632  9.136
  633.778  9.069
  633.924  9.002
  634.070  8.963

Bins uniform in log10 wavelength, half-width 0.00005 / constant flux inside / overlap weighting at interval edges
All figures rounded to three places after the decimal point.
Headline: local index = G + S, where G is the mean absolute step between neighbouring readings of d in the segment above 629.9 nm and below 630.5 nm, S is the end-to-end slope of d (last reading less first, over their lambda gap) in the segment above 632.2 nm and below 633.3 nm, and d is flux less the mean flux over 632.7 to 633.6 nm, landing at -0.094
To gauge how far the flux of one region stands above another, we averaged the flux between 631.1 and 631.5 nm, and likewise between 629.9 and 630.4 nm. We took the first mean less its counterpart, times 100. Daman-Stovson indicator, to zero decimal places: -31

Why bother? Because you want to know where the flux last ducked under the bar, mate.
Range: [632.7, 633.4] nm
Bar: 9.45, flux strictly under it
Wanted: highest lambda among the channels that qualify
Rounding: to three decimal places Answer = 633.341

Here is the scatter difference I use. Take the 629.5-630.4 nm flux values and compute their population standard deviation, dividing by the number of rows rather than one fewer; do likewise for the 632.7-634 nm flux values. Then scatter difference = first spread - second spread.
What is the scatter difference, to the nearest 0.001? -0.013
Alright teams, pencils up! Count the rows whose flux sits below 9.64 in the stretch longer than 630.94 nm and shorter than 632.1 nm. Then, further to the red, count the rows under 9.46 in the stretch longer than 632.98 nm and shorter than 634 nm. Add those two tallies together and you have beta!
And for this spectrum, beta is 15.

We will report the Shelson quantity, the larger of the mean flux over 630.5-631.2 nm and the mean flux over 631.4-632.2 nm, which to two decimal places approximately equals 9.55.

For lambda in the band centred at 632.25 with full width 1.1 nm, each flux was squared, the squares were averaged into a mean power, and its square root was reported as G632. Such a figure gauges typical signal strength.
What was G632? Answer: 9.28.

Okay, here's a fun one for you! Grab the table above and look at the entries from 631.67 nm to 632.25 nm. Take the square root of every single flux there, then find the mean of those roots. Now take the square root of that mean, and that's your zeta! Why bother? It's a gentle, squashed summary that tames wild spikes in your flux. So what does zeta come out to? 1.75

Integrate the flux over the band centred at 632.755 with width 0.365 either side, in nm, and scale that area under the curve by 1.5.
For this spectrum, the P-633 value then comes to 10.1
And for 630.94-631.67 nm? 10.3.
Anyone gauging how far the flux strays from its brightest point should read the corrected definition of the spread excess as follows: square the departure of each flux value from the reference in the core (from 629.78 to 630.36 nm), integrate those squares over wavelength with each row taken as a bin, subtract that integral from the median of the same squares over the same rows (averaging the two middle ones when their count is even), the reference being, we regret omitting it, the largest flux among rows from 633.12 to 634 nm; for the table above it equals 0.133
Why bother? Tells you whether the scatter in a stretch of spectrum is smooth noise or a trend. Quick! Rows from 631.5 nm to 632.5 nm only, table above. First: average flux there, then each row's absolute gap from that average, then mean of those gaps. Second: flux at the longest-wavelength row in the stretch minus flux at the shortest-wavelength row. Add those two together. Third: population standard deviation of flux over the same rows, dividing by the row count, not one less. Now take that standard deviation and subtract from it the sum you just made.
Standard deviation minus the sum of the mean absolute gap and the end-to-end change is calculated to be 0.149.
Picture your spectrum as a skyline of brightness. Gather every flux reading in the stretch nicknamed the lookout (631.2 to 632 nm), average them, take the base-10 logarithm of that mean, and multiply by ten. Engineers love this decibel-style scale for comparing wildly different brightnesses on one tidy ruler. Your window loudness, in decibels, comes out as 9.73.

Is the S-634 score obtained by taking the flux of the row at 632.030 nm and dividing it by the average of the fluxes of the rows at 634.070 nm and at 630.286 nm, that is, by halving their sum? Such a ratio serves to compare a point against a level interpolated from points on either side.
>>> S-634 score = 0.988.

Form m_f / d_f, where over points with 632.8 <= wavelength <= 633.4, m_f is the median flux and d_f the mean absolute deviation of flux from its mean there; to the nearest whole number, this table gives 796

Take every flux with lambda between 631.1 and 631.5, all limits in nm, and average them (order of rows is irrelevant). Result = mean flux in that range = 9.45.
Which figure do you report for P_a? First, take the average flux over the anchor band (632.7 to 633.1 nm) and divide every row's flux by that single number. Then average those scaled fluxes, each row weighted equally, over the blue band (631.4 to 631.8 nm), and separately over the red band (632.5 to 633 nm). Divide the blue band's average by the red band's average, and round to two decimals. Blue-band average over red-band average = 1.02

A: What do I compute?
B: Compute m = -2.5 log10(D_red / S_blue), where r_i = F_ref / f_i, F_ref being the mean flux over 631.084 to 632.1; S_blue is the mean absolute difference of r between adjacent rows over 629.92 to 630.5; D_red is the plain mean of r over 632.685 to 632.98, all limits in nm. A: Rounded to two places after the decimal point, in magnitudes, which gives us -6.01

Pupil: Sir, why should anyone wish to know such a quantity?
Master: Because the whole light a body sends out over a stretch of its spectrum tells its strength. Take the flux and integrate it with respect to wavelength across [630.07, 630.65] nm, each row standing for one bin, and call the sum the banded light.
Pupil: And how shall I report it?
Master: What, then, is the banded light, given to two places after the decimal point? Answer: 5.67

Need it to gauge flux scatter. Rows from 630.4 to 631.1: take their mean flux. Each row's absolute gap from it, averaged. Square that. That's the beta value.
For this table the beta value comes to 0.0117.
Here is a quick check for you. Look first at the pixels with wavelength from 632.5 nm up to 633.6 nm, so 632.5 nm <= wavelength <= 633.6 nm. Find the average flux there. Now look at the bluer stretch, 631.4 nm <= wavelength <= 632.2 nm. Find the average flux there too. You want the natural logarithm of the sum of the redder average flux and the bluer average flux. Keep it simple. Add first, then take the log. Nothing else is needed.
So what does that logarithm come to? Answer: 2.92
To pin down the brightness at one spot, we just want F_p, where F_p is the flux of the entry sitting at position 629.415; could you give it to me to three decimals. 9.705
